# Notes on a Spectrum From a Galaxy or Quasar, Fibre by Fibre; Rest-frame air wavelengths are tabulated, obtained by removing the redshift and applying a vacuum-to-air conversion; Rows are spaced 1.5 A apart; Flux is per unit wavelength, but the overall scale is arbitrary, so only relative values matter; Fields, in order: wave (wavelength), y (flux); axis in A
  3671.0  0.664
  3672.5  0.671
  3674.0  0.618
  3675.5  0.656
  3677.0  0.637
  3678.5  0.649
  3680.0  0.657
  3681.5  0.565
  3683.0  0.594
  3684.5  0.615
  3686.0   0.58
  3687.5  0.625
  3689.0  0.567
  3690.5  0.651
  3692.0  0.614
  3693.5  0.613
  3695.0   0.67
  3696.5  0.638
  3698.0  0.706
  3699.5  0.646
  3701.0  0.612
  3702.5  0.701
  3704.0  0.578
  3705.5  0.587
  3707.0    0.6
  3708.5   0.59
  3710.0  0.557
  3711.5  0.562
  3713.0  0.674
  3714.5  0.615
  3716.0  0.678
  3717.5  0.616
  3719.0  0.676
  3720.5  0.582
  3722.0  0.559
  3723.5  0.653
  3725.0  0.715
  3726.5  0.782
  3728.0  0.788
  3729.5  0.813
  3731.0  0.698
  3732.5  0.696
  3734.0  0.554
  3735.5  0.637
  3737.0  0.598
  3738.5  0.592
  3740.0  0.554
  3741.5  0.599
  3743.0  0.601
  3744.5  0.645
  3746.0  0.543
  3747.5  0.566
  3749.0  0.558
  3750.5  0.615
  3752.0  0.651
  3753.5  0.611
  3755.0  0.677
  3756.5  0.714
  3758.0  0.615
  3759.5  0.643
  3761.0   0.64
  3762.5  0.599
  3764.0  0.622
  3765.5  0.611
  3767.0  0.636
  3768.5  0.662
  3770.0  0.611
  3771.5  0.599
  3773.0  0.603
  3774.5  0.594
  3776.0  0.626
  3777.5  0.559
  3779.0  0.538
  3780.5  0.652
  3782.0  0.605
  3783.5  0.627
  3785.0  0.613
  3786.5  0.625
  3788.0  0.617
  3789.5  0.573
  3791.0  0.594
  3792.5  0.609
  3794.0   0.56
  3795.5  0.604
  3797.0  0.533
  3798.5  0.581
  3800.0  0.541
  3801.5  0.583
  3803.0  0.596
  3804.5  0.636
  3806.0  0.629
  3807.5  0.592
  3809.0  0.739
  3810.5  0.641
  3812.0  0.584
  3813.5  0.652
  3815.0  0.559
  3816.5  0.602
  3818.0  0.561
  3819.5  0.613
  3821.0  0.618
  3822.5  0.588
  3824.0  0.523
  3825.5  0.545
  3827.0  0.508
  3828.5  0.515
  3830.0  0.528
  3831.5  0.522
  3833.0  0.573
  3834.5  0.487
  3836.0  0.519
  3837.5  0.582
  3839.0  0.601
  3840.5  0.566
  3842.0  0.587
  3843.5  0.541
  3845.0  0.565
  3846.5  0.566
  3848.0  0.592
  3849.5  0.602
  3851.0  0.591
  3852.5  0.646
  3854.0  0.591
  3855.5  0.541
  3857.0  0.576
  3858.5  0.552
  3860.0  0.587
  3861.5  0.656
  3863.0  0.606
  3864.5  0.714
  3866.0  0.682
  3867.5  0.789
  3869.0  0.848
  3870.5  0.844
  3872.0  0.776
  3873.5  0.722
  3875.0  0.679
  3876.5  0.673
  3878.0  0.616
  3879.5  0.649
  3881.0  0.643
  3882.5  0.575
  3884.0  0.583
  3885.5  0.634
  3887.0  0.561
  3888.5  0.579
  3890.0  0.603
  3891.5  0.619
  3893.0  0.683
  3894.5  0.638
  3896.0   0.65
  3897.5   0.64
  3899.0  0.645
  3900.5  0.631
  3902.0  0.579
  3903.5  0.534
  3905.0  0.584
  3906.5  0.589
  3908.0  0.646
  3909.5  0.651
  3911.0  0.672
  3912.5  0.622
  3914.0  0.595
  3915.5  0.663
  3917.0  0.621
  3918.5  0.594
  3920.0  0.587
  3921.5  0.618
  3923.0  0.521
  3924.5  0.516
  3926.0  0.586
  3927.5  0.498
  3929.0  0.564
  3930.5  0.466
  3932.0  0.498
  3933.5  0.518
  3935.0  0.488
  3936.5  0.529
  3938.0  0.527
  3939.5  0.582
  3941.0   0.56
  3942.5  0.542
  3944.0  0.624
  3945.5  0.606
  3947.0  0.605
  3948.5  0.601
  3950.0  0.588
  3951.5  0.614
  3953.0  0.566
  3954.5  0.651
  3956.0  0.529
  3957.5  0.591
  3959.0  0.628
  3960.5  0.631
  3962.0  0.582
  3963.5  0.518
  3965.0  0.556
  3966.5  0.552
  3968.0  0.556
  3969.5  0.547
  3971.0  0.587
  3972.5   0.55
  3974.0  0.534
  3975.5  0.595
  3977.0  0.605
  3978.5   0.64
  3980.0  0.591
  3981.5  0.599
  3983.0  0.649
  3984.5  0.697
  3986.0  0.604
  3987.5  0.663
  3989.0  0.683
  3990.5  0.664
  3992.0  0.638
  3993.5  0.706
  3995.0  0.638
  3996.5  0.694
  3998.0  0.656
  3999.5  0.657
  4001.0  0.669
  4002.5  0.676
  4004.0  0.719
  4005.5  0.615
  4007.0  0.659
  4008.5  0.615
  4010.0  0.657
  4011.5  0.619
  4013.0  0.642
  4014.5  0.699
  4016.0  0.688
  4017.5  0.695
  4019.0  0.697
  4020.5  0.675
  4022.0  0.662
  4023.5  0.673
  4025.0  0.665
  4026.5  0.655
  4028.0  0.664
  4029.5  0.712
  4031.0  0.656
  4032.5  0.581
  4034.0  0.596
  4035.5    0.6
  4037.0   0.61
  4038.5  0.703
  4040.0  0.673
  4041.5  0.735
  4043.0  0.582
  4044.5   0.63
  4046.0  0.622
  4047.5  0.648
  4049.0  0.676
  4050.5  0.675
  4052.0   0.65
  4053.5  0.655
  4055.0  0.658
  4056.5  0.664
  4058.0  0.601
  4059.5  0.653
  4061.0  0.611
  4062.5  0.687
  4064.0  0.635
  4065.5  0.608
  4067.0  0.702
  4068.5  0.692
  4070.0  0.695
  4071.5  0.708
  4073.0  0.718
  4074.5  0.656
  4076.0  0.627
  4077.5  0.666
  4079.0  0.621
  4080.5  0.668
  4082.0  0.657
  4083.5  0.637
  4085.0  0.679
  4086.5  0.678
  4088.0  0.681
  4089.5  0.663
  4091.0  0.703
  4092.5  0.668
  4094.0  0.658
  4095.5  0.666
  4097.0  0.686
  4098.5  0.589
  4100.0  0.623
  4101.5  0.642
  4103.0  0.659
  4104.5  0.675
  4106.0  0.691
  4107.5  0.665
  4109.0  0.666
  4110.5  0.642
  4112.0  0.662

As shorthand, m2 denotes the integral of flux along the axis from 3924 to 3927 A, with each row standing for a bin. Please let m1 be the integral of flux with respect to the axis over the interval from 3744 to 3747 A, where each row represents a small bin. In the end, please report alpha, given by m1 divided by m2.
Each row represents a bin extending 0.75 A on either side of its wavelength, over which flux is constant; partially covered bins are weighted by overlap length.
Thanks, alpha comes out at 1.07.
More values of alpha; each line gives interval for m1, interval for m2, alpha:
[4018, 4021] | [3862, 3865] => 1.05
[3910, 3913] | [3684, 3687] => 1.09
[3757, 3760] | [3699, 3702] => 1.00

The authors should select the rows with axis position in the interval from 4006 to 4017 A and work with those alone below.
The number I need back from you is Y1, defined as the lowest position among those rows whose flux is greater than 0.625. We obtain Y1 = 4007.0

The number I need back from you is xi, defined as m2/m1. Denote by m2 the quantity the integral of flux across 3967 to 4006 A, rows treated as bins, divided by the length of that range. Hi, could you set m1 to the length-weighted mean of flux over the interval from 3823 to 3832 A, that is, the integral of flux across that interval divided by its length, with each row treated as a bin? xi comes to 1.202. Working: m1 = 0.53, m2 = 0.63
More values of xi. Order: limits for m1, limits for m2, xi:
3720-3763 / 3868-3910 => 1.012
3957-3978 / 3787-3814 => 1.051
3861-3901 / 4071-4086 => 0.998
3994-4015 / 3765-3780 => 0.918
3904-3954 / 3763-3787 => 1.059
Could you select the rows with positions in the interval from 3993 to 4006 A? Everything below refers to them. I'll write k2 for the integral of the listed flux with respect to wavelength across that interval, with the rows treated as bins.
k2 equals 8.7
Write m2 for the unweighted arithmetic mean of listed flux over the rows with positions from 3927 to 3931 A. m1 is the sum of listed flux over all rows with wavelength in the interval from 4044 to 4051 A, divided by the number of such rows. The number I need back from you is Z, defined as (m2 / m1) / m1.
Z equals 1.2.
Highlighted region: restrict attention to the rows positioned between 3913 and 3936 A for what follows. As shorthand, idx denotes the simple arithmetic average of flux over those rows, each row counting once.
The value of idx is 0.556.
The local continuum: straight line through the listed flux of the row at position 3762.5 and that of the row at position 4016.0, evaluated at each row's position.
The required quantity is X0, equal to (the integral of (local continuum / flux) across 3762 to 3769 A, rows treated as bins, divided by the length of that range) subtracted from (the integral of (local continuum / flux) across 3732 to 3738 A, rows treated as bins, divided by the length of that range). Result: 0.00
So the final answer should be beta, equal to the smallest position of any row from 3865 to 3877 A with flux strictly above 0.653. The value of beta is 3866.0 A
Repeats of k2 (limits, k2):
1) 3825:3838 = 6.9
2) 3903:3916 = 8.0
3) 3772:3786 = 8.4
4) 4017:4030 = 8.8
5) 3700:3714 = 8.5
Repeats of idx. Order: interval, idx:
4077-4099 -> 0.661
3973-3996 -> 0.634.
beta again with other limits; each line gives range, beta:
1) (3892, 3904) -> 3893.0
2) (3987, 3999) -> 3987.5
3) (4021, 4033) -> 4022.0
